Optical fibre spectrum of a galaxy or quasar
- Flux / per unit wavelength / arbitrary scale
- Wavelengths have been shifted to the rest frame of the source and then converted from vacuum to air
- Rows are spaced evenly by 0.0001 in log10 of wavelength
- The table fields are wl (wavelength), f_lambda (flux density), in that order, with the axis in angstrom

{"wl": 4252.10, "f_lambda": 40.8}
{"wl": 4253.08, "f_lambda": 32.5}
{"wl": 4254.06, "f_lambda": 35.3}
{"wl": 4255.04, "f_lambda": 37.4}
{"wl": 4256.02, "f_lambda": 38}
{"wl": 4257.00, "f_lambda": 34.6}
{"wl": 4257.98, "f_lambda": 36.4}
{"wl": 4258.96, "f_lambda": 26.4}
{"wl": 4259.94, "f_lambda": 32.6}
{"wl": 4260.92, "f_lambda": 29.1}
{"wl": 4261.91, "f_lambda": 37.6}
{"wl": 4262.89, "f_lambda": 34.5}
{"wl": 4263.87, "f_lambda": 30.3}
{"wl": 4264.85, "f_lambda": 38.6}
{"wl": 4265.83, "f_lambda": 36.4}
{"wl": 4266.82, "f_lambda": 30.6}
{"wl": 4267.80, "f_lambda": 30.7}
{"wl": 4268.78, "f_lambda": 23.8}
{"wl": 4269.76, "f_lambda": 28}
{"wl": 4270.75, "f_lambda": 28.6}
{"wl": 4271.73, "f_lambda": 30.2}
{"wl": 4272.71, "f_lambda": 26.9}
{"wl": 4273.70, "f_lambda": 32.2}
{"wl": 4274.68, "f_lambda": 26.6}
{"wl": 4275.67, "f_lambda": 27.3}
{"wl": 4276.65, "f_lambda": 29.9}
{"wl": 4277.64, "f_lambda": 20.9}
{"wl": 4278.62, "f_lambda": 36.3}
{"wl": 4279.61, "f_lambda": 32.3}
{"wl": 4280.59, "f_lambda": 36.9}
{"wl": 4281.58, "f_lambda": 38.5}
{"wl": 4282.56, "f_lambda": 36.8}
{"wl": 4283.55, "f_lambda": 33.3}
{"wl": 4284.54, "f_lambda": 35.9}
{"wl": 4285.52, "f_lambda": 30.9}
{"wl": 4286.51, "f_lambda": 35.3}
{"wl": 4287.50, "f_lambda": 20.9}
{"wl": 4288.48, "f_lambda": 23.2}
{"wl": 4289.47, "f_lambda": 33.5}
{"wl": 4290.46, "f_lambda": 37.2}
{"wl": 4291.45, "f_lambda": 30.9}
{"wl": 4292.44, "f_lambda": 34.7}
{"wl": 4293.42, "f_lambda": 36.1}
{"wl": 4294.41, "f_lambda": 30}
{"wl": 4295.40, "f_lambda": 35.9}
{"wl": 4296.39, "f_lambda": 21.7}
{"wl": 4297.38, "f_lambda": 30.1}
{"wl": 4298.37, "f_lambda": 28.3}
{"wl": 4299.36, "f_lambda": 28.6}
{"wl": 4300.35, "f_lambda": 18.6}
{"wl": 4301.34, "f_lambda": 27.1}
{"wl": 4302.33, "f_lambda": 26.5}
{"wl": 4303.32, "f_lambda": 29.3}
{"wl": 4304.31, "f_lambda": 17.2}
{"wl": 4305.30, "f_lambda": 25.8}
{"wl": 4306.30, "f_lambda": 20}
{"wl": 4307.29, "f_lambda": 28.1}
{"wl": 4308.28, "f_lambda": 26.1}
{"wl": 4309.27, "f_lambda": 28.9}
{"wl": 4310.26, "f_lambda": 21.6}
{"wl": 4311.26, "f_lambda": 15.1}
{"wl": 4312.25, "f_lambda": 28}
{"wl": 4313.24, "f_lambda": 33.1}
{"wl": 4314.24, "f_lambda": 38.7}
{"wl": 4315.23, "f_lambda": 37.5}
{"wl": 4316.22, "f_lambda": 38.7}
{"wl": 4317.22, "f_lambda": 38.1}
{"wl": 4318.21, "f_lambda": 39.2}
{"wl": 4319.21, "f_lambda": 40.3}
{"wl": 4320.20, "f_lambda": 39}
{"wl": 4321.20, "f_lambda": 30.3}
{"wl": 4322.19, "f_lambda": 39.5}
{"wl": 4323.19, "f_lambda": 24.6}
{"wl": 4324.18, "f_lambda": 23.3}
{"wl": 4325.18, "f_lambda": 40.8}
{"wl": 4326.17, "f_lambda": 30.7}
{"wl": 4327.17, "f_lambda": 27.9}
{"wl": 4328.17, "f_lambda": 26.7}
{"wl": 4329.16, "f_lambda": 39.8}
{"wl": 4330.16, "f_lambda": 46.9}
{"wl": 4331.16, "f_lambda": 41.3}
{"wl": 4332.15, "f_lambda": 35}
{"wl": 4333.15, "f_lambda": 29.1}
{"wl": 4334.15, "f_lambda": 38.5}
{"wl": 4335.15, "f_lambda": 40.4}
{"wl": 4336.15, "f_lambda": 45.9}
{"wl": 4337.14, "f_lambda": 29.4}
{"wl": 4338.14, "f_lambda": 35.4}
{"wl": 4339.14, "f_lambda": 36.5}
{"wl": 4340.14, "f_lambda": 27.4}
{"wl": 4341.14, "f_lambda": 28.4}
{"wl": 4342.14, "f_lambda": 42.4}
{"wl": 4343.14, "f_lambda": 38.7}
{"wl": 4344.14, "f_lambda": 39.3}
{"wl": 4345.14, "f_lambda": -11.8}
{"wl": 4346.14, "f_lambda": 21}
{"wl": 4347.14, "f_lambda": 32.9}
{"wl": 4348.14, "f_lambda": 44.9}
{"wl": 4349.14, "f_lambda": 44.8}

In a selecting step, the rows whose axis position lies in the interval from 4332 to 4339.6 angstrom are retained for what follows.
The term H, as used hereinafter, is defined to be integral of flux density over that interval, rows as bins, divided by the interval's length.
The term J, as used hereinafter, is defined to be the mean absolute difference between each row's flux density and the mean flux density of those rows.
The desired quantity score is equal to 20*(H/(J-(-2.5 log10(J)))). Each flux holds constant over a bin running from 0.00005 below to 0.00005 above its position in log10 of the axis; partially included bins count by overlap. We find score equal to 130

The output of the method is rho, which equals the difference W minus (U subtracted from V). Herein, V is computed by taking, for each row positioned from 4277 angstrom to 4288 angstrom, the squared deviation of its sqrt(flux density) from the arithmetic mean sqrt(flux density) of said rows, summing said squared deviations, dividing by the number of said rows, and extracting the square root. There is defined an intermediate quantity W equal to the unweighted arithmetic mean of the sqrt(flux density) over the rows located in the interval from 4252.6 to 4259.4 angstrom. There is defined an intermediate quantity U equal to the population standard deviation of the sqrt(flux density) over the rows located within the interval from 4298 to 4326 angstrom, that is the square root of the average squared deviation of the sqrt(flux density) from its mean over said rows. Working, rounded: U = 0.71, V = 0.55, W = 5.85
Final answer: 6.01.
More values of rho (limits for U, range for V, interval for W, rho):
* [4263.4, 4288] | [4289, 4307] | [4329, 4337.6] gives 6.07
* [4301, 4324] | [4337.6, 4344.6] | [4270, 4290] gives 5.79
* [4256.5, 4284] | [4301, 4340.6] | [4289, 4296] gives 5.55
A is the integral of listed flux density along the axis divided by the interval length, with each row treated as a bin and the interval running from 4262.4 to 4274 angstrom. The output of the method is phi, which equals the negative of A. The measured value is -30.9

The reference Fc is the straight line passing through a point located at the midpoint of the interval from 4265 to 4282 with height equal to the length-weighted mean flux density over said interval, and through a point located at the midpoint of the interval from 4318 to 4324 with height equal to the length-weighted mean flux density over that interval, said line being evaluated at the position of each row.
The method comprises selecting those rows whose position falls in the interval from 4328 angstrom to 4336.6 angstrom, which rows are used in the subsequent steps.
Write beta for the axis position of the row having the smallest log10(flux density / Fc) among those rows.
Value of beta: 4328.17 angstrom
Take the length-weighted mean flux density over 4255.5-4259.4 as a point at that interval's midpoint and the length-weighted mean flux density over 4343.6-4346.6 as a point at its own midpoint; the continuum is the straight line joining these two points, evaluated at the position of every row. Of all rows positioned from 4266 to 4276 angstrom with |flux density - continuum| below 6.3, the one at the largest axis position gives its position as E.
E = 4275.67 angstrom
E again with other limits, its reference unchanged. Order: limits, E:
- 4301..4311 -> 4310.26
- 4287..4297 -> 4296.39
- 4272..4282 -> 4279.61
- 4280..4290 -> 4289.47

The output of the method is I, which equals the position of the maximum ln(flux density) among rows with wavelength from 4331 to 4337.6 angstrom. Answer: 4336.15 angstrom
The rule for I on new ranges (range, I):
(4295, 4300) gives 4295.40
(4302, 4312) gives 4303.32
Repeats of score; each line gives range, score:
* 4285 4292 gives 95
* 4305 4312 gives 85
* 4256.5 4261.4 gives 140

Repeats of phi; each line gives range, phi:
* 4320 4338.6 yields -34.9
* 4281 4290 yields -32.1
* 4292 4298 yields -31.3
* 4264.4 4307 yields -29.8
